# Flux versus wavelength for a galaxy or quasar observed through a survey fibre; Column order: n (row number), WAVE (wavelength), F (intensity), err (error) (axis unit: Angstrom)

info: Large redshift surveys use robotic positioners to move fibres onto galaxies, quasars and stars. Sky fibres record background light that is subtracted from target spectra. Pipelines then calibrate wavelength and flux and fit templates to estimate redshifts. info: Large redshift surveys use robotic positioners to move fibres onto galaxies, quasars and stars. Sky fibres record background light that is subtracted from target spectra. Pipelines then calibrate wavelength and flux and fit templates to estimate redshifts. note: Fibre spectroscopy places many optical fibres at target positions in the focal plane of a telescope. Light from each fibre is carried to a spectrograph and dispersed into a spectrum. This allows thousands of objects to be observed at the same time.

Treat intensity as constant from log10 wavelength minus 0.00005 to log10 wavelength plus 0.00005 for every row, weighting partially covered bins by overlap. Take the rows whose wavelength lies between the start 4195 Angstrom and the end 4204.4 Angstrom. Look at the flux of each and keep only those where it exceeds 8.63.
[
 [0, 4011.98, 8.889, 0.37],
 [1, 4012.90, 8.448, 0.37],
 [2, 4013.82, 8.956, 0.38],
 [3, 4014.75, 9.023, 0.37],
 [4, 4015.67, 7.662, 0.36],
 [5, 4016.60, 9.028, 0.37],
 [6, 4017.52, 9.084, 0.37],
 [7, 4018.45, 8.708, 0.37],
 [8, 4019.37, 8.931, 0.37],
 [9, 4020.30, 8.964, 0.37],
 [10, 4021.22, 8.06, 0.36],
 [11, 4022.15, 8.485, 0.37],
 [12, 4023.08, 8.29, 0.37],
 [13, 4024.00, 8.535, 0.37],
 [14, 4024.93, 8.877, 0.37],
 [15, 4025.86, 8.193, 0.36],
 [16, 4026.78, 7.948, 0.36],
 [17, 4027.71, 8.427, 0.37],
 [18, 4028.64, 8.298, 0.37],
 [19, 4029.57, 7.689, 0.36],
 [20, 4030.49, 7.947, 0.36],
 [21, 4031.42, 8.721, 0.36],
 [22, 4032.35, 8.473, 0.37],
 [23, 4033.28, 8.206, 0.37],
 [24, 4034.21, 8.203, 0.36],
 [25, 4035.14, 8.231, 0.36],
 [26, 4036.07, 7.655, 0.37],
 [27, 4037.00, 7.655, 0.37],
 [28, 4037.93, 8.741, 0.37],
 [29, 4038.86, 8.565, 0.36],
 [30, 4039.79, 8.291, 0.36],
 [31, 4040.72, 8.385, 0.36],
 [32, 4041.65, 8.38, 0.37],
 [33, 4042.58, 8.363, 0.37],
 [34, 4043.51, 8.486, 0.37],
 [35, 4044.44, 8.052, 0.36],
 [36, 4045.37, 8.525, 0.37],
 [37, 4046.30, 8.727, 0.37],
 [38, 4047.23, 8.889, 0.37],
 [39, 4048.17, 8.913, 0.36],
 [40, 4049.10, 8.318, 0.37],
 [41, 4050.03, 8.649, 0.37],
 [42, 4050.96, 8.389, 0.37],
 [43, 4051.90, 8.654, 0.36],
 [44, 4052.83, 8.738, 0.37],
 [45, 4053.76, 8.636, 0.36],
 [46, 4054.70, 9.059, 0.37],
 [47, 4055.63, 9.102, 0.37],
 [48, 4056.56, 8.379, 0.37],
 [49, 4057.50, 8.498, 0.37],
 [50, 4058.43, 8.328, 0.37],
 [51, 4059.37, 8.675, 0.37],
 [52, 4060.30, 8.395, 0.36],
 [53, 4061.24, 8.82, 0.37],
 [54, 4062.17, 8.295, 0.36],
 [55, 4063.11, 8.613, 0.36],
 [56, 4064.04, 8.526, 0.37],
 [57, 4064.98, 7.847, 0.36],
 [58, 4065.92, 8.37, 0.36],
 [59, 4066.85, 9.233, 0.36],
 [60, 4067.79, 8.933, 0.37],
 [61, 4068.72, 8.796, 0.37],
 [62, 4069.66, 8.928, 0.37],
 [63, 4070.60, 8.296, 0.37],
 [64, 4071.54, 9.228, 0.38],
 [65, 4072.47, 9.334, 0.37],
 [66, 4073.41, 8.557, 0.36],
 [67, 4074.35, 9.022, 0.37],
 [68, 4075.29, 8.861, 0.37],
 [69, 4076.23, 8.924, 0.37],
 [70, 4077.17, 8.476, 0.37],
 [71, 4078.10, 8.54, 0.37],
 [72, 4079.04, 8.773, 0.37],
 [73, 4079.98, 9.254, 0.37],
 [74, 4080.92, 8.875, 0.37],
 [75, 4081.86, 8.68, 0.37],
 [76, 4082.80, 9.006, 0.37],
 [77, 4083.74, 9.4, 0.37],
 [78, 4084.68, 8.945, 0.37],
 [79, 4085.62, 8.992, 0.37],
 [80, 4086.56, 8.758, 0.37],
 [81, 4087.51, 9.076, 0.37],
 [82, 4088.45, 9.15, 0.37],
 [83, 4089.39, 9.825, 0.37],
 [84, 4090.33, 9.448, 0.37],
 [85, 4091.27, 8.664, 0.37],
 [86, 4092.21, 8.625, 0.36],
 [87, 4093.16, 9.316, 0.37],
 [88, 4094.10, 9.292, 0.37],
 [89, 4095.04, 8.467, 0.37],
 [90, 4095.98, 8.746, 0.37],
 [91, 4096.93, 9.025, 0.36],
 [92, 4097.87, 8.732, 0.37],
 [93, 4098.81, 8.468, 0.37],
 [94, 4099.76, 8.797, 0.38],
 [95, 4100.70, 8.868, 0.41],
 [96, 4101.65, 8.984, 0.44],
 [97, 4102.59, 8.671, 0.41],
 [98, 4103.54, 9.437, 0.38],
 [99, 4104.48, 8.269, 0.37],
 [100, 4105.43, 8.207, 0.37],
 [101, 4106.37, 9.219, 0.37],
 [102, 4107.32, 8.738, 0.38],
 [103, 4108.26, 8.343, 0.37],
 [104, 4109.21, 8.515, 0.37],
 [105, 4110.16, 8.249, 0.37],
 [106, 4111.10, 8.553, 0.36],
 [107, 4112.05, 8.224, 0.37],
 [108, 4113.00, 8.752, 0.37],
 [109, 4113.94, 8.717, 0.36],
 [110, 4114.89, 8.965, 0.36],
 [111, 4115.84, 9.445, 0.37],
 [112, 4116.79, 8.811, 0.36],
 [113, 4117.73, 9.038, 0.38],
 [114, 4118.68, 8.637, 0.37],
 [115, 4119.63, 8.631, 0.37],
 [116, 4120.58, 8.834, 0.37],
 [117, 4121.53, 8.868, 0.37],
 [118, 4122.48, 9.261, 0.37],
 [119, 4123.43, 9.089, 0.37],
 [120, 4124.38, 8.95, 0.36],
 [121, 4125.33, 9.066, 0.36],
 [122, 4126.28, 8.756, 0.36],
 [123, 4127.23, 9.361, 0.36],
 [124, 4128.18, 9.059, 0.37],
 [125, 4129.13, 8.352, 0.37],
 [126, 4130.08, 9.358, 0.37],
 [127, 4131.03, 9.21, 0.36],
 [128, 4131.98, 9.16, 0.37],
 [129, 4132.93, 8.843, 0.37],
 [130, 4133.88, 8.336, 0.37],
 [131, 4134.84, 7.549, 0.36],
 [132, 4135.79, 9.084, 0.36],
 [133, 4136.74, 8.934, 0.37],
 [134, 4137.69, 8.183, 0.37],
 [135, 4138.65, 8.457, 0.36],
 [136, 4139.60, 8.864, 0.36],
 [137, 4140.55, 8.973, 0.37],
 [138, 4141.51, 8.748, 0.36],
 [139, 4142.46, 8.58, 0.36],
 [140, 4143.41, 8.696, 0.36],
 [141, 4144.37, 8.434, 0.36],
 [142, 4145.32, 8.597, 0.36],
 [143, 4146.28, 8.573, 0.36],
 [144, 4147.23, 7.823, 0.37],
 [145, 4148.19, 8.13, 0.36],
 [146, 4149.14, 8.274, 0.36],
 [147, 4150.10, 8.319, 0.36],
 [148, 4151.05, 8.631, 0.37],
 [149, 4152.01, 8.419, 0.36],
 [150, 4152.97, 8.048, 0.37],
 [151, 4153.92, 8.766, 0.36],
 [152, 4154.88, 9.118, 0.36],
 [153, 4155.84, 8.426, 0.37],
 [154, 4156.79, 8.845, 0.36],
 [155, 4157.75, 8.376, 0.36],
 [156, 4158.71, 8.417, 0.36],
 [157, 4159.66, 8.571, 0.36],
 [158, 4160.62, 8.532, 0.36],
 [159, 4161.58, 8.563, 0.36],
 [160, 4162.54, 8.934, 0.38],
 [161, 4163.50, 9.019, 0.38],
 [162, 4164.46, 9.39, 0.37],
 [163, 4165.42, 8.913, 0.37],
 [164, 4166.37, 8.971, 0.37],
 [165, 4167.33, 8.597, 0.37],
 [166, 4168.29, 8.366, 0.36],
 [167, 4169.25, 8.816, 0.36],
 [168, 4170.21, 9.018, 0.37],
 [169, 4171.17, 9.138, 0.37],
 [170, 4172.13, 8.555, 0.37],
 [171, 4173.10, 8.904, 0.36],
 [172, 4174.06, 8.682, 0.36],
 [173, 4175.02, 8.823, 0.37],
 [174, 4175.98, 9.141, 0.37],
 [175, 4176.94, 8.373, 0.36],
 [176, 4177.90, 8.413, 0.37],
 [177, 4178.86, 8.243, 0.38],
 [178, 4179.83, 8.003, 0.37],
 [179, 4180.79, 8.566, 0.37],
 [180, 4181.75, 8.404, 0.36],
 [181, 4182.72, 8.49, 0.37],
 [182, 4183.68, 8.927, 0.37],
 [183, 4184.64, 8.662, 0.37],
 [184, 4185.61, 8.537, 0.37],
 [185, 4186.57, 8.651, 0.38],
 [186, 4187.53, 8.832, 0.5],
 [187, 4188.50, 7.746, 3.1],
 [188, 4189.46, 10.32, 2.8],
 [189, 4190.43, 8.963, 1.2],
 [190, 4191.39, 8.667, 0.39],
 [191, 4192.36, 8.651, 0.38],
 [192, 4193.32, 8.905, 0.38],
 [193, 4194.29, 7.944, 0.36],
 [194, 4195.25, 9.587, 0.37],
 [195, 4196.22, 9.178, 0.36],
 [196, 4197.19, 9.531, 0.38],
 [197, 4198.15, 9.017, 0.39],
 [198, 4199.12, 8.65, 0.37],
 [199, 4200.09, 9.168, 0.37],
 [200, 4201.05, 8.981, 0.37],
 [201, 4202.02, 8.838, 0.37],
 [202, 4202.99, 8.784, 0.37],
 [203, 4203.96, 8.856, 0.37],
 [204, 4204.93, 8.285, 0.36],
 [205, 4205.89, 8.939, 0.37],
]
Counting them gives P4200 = 10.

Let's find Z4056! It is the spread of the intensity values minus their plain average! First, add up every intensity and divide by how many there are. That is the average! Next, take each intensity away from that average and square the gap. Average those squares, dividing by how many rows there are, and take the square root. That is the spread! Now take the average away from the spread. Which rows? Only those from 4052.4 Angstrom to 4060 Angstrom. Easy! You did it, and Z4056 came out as -8.41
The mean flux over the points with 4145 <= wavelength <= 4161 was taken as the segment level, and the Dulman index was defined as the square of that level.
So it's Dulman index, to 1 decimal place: 71.6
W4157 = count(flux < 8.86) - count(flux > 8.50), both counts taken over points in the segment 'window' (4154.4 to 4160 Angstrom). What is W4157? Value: 2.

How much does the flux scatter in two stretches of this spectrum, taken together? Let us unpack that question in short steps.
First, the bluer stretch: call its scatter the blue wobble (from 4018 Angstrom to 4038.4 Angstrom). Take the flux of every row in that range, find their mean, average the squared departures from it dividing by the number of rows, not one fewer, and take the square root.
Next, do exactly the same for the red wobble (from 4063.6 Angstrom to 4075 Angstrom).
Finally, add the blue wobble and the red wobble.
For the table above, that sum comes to 0.82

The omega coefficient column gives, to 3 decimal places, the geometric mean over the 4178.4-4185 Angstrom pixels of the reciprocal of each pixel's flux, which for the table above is 0.118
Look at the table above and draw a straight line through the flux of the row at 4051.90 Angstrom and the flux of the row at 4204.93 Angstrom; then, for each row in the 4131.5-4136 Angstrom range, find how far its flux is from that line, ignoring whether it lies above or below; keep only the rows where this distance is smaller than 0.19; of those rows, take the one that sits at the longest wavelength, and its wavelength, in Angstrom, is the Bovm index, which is 4133.88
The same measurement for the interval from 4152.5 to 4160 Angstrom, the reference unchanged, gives 4159.66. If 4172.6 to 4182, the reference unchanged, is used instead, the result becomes 4181.75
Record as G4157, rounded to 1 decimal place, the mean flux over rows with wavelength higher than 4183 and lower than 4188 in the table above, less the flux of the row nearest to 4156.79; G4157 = -0.1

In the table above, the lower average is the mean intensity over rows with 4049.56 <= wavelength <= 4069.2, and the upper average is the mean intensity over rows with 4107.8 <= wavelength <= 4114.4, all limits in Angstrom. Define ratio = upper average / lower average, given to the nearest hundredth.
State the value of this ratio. 0.98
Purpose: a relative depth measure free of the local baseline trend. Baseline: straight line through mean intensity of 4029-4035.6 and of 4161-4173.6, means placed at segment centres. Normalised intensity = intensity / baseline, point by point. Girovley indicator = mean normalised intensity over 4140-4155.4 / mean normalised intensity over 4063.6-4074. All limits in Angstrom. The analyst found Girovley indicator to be 0.932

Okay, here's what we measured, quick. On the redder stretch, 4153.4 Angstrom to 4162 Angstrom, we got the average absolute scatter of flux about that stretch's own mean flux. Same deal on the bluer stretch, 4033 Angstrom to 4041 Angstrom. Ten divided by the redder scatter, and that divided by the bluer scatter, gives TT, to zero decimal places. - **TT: 207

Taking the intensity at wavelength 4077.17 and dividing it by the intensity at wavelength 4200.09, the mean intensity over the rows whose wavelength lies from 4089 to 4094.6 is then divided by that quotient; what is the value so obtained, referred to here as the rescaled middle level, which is 9.9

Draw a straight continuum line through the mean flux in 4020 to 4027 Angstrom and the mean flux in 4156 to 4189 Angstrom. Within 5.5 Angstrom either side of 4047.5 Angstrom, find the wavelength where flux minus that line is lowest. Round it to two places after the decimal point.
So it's 4044.44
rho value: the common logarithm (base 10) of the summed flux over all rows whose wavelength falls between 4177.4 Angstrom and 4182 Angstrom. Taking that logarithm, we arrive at 1.62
